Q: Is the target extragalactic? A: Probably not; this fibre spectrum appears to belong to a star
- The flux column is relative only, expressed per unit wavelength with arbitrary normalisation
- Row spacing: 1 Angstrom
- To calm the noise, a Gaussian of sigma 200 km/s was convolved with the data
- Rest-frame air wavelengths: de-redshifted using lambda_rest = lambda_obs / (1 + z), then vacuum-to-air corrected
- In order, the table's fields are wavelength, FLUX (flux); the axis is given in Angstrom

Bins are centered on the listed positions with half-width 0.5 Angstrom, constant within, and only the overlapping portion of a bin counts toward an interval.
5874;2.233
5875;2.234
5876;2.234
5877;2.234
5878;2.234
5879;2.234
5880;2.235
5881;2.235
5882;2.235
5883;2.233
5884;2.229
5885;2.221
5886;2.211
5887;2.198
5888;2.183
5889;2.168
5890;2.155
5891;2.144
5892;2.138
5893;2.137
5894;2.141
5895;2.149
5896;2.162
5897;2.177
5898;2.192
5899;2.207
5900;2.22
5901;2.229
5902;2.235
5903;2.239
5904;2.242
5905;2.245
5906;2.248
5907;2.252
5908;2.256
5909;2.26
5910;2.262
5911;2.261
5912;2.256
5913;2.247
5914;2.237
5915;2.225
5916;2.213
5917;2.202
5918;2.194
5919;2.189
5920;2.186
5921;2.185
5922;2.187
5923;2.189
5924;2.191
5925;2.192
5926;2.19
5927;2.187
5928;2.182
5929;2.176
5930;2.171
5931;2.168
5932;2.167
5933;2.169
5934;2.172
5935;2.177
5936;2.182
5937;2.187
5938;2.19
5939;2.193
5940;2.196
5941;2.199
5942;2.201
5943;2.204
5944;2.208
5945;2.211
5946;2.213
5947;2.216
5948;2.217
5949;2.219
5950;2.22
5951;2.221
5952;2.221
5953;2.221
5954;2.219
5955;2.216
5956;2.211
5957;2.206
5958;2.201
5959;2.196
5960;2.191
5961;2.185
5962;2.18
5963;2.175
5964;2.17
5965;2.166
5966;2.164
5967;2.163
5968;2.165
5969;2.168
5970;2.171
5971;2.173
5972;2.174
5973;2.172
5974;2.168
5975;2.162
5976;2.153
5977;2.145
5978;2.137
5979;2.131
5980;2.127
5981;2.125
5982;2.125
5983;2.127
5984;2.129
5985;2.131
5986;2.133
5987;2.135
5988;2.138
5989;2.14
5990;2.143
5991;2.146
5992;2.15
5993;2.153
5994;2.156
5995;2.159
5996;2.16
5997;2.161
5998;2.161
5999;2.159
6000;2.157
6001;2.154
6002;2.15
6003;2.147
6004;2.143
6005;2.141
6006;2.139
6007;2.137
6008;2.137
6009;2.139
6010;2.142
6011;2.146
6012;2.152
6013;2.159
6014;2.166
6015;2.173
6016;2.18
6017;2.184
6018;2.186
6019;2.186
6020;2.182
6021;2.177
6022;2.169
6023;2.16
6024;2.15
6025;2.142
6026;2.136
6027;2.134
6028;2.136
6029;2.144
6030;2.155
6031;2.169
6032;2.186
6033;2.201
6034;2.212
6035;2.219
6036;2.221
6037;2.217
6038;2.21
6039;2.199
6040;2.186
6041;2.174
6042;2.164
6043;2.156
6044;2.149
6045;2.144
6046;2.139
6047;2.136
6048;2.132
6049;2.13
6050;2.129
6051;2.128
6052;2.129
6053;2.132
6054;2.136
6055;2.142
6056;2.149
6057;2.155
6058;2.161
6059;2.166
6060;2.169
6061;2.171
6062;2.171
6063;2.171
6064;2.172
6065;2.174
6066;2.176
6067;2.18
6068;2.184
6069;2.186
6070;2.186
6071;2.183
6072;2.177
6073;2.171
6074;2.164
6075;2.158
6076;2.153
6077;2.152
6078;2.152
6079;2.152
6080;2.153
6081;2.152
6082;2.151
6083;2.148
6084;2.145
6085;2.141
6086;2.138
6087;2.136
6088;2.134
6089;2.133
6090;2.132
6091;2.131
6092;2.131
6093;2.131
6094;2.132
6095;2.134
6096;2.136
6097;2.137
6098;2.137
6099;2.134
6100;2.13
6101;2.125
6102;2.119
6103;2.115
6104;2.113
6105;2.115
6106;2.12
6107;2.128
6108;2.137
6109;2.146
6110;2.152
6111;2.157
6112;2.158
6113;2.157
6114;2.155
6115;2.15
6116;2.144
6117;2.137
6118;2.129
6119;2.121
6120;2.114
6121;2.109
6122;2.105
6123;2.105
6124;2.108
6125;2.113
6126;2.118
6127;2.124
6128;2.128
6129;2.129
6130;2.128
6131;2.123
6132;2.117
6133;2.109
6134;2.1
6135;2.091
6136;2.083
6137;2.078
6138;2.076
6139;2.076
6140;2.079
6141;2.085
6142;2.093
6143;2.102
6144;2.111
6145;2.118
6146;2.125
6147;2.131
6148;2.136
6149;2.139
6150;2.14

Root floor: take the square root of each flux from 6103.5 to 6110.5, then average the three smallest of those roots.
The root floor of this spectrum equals 1.45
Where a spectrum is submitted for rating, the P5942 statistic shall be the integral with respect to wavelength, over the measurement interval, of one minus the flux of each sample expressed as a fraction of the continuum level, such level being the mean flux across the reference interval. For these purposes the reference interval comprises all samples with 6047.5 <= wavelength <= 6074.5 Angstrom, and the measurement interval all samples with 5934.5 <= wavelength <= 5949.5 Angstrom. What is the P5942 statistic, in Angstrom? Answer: -0.28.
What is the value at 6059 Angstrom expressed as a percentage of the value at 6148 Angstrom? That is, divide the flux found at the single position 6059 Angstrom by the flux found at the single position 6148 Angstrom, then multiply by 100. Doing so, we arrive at 101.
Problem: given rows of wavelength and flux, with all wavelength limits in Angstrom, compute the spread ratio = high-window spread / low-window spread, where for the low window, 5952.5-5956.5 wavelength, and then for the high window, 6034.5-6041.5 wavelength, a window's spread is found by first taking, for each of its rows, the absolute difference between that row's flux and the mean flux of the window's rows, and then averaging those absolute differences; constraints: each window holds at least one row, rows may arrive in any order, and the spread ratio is 4.6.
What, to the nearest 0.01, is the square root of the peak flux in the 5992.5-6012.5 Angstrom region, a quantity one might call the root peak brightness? 1.47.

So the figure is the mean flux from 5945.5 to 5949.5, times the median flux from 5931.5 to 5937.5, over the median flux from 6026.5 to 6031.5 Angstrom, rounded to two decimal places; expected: 2.25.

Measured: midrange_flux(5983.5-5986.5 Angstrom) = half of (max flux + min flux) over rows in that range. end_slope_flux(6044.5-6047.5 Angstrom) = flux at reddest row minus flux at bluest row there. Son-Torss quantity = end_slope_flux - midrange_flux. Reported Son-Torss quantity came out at -2.14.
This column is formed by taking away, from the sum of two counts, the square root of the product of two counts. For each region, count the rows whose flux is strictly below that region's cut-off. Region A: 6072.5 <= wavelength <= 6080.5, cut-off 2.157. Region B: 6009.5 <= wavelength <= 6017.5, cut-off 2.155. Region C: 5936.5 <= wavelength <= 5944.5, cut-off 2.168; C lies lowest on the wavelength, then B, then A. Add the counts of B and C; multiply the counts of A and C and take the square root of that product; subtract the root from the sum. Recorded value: 3.0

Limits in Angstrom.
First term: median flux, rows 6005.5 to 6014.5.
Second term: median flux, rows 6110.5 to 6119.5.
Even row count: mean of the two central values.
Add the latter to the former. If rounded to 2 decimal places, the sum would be 4.29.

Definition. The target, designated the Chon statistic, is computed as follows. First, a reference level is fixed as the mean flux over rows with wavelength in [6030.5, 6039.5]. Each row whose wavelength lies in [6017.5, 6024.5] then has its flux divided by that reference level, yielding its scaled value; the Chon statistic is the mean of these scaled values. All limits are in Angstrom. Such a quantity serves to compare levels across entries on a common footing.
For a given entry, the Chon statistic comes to 0.99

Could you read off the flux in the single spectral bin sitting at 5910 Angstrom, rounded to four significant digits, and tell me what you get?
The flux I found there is 2.262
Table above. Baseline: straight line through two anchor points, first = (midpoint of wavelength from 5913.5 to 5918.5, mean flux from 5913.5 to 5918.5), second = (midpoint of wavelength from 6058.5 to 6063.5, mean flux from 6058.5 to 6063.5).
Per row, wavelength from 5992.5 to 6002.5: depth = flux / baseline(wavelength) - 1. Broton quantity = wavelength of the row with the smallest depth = 6002 Angstrom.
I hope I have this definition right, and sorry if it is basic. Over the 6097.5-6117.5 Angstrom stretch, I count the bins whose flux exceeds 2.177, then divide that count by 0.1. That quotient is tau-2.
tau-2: 0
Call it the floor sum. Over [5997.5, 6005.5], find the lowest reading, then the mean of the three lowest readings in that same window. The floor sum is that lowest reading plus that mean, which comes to 4.28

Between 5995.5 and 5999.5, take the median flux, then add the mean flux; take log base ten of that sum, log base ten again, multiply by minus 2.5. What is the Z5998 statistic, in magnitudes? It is 0.492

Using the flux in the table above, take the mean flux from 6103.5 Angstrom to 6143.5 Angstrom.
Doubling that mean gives 4.24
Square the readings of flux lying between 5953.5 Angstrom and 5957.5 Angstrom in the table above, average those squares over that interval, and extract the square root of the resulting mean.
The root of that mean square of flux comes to 2.21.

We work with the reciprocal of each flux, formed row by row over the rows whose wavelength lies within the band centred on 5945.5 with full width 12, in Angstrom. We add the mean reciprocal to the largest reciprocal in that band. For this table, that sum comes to 0.908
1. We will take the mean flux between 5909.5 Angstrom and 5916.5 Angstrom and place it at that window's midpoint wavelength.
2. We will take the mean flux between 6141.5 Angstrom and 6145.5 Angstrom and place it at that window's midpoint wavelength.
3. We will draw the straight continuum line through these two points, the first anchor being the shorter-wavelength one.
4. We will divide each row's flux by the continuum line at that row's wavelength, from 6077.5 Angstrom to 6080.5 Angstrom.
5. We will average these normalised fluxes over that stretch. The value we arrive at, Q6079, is 1.00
